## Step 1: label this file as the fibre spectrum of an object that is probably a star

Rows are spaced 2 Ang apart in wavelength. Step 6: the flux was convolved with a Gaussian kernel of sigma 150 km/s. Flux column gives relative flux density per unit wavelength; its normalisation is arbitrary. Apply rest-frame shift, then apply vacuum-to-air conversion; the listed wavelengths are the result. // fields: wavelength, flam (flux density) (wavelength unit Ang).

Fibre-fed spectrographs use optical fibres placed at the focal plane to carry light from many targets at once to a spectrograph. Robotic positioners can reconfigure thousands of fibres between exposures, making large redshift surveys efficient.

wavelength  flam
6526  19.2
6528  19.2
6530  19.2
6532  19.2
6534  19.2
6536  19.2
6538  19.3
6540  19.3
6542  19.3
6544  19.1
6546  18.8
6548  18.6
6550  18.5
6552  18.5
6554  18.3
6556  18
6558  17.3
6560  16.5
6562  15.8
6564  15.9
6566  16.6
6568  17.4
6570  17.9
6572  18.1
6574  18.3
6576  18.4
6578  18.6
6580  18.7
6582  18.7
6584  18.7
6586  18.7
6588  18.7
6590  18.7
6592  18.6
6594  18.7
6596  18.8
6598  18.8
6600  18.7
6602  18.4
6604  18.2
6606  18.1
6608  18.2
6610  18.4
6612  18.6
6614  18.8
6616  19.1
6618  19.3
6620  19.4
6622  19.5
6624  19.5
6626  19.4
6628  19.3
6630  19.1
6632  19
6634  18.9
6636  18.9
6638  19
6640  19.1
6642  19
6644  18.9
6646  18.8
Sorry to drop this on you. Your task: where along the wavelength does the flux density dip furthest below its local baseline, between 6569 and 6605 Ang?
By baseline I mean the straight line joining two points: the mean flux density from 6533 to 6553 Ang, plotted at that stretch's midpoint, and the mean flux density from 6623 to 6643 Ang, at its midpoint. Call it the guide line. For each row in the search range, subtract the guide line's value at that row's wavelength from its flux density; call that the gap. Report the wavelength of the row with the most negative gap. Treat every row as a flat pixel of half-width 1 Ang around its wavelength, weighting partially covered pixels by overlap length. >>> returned 6570 Ang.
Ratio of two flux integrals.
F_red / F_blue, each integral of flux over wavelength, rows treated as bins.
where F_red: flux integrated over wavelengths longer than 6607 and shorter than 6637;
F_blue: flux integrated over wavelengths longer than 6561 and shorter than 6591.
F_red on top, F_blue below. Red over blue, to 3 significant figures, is 1.06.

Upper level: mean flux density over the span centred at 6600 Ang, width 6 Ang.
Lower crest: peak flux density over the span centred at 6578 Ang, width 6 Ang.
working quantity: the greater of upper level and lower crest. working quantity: 18.7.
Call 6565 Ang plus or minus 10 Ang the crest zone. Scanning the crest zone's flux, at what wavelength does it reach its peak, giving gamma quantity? 6574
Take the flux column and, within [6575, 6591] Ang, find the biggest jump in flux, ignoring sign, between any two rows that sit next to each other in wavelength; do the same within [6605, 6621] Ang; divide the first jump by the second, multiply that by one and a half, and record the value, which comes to 1.0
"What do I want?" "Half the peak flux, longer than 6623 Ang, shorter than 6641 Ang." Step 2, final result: 9.75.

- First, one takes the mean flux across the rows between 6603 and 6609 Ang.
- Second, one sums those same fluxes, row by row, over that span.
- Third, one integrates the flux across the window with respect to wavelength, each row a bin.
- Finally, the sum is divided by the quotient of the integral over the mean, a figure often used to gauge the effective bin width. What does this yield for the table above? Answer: 9.1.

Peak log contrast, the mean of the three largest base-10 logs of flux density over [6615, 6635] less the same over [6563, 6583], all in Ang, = 0.02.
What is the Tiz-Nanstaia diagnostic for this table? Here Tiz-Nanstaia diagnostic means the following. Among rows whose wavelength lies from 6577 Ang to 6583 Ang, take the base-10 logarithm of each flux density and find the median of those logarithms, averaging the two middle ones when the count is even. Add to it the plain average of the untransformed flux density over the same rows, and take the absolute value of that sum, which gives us 19.9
